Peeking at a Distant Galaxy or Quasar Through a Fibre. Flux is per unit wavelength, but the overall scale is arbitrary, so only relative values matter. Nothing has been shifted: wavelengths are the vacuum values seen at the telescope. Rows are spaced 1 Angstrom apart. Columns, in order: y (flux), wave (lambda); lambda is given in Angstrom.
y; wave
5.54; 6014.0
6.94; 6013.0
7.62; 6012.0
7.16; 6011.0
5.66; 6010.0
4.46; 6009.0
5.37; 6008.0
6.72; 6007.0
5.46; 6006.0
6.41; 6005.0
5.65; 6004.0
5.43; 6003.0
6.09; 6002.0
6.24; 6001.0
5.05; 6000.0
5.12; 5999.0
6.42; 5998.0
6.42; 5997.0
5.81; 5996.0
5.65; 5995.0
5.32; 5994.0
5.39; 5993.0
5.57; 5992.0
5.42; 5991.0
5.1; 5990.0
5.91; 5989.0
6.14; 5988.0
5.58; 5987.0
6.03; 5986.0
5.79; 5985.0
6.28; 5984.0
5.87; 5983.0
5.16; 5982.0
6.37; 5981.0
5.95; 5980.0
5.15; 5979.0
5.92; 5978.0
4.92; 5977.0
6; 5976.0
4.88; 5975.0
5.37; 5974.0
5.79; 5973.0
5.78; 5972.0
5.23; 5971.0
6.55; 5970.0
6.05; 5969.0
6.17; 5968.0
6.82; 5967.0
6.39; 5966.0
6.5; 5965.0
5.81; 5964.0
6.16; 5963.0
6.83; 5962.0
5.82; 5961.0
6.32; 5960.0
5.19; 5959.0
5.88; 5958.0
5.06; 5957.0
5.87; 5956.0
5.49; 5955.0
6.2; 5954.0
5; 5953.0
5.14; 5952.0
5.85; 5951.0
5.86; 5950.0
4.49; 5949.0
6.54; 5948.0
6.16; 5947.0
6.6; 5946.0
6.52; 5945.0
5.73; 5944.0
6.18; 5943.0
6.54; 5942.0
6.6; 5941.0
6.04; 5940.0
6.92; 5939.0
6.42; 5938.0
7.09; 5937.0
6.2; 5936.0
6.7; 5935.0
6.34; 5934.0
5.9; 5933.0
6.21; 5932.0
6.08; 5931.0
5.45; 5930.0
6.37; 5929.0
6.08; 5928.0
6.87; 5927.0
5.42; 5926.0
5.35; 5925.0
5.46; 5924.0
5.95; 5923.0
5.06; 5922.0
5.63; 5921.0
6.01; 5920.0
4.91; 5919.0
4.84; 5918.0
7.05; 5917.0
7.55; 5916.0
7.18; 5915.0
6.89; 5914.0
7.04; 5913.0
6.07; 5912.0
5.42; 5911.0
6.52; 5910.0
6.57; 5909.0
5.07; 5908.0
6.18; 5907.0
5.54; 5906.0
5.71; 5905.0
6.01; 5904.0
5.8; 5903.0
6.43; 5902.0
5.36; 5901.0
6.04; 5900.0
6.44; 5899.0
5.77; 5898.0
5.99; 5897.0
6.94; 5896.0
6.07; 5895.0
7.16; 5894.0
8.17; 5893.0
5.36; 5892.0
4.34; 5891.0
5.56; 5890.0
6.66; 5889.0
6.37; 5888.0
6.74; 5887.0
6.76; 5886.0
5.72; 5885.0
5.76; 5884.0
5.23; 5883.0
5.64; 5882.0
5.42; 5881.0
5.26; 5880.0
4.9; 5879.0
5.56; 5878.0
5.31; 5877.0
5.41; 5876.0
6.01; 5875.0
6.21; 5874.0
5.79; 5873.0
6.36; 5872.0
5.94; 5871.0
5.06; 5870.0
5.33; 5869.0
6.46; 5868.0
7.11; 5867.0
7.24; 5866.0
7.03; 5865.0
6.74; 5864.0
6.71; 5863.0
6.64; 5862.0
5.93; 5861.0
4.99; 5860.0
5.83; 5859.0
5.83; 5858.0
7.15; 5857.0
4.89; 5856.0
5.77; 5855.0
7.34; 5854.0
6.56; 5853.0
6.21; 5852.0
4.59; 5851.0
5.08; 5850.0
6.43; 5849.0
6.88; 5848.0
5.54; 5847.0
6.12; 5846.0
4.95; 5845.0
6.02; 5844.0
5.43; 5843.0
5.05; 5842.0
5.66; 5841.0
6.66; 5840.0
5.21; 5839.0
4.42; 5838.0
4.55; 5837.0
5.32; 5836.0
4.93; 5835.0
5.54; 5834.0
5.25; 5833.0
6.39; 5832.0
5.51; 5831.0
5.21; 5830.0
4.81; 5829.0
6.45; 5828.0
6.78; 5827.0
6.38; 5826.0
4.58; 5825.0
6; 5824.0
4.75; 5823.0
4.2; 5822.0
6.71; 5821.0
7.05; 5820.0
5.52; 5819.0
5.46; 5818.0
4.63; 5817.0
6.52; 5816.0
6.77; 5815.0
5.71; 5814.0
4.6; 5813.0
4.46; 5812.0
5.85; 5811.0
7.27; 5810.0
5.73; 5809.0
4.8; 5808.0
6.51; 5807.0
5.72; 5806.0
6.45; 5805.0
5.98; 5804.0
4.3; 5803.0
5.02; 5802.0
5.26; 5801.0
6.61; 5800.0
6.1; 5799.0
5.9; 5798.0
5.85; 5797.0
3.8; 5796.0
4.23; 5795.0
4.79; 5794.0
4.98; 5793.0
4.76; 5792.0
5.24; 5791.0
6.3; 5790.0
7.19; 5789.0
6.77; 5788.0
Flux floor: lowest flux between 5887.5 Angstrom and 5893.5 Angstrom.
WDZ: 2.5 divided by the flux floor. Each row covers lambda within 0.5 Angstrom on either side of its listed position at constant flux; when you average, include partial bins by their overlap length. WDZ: 0.576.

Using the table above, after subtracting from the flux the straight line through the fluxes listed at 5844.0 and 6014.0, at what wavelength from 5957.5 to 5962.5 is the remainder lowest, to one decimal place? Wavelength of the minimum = 5959.0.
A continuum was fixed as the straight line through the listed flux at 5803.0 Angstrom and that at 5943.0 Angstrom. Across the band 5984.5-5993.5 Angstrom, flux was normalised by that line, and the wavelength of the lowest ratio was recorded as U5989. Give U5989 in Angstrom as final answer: 5990.0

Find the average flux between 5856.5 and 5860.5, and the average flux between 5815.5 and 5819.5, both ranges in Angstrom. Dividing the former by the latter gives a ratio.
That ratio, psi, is 1.08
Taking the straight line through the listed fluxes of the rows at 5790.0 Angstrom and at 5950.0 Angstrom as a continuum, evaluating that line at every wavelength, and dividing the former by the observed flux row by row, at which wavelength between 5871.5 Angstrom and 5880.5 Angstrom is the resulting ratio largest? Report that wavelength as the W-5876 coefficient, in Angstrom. 5879.0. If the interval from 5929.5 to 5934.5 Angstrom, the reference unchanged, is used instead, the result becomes 5930.0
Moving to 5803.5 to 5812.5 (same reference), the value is 5812.0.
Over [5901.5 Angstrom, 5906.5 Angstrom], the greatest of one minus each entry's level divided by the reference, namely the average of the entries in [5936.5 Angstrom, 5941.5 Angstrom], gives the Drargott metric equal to 0.16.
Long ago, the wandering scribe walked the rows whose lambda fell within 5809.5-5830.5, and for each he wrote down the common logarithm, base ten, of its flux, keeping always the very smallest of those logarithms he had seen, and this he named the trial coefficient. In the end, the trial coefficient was 0.623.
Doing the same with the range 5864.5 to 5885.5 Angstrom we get 0.690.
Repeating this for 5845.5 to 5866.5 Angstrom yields 0.662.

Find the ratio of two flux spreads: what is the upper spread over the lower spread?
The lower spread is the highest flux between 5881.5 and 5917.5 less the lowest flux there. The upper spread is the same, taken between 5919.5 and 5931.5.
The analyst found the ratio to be 0.47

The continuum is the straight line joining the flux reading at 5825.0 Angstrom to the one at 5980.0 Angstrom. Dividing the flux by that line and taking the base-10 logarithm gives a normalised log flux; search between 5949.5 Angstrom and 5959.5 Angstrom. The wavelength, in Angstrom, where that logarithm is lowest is 5953.0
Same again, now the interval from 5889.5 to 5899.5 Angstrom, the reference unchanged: 5891.0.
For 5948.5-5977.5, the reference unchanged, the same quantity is 5949.0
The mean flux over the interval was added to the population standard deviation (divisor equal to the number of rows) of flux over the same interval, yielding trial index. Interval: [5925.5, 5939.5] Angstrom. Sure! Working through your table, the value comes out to 6.8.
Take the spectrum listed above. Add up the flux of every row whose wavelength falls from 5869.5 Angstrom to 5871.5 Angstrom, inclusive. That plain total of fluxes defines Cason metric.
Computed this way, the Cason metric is 11.0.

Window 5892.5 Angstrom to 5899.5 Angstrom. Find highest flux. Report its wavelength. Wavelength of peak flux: 5893.0 Angstrom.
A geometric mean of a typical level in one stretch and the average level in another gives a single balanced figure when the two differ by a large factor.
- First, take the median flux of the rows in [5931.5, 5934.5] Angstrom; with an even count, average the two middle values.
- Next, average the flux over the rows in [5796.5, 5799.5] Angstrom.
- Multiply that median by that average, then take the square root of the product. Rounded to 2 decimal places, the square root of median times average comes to 6.08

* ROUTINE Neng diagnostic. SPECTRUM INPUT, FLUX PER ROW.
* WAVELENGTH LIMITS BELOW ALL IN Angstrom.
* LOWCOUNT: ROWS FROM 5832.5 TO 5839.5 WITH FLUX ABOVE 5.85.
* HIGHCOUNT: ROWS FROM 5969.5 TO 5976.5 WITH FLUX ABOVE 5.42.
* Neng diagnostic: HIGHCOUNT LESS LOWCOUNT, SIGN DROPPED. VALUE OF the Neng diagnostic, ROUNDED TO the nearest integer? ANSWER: 4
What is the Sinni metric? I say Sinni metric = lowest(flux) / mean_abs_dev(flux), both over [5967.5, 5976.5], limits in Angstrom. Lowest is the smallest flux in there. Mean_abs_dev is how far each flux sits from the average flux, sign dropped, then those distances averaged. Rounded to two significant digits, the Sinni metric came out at 12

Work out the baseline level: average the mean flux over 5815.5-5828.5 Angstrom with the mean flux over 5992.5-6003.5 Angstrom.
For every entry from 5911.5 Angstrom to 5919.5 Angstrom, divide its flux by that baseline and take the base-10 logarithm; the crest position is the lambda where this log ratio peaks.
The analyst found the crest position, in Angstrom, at 5916.0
